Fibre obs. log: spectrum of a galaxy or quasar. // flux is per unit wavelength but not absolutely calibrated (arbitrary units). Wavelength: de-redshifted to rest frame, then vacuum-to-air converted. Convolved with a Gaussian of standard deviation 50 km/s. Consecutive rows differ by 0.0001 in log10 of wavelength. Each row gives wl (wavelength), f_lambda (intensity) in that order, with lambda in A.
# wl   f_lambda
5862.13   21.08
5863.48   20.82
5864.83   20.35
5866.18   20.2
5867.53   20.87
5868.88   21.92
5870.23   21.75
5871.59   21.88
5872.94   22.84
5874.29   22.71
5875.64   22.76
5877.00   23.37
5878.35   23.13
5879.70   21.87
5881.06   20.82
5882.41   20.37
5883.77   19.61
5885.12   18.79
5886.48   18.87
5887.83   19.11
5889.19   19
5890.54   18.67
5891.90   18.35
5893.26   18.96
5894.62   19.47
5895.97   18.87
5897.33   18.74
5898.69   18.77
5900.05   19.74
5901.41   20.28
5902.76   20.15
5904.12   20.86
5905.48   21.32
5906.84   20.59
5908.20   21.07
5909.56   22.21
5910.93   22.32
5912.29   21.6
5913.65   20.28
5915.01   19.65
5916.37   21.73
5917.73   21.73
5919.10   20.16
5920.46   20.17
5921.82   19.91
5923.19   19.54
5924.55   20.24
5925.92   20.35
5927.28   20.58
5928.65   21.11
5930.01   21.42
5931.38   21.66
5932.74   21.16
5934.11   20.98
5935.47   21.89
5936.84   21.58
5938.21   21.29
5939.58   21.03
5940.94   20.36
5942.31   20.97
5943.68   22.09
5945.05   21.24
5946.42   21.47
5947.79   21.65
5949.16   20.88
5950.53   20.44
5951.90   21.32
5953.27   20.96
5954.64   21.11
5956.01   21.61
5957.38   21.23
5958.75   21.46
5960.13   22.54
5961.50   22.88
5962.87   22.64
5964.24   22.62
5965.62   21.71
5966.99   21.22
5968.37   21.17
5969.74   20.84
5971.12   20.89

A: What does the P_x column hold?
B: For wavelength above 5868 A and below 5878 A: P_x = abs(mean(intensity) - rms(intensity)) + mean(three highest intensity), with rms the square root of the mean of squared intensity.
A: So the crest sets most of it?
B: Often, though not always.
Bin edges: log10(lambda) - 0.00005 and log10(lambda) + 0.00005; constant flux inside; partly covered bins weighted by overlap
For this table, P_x 23.0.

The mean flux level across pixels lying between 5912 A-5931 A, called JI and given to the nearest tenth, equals 20.6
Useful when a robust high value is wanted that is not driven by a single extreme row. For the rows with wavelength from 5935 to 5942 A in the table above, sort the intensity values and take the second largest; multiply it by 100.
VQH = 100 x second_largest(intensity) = 2158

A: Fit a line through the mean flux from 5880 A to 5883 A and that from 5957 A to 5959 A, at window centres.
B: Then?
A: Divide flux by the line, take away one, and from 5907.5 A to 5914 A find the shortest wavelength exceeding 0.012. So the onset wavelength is 5909.56 A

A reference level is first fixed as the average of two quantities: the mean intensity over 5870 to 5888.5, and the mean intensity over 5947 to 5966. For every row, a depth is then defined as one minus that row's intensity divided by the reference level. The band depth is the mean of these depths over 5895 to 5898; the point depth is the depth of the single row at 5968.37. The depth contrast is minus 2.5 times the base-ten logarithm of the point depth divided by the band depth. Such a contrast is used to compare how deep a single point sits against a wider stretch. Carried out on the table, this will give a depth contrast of 2.4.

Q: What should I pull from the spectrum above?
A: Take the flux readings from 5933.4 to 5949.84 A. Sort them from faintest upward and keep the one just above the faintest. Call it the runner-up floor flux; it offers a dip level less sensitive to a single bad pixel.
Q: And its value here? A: 20.88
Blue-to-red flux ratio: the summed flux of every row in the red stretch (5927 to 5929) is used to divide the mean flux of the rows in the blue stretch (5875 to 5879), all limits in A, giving 0.55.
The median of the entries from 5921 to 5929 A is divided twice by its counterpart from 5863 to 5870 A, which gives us 0.047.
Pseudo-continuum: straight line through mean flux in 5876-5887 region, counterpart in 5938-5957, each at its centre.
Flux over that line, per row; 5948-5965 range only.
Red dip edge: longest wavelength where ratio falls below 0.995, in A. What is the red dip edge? 5953.27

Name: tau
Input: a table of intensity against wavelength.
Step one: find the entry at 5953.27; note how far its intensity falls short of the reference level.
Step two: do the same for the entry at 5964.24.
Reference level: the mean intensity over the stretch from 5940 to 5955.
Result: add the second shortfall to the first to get -1.3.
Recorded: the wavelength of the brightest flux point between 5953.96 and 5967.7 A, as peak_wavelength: 5961.50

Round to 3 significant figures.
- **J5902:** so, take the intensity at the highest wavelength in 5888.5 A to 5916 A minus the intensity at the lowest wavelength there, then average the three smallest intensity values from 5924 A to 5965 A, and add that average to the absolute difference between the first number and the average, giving 40.0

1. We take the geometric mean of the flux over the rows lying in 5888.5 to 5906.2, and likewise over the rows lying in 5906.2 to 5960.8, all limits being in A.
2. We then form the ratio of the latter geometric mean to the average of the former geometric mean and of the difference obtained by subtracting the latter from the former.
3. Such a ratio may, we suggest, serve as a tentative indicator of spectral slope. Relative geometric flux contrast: 2.36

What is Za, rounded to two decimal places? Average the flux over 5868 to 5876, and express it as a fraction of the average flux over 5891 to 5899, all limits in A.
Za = 1.18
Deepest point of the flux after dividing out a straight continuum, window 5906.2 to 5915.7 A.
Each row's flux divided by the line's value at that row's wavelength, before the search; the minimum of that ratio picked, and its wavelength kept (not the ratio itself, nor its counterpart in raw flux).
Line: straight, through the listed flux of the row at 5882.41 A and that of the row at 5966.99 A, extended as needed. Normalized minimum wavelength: 5915.01 A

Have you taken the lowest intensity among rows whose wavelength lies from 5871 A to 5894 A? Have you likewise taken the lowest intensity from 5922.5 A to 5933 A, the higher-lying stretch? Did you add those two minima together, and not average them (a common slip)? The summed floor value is 37.89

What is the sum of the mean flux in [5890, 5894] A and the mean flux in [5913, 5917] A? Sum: 39.2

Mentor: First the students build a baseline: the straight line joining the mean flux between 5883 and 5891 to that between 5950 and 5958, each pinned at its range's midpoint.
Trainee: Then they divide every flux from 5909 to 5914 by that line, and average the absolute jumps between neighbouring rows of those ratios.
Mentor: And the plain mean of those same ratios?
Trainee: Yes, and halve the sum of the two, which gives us 0.565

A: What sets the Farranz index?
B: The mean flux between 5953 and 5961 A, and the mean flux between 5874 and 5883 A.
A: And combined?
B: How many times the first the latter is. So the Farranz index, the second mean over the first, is 1.03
